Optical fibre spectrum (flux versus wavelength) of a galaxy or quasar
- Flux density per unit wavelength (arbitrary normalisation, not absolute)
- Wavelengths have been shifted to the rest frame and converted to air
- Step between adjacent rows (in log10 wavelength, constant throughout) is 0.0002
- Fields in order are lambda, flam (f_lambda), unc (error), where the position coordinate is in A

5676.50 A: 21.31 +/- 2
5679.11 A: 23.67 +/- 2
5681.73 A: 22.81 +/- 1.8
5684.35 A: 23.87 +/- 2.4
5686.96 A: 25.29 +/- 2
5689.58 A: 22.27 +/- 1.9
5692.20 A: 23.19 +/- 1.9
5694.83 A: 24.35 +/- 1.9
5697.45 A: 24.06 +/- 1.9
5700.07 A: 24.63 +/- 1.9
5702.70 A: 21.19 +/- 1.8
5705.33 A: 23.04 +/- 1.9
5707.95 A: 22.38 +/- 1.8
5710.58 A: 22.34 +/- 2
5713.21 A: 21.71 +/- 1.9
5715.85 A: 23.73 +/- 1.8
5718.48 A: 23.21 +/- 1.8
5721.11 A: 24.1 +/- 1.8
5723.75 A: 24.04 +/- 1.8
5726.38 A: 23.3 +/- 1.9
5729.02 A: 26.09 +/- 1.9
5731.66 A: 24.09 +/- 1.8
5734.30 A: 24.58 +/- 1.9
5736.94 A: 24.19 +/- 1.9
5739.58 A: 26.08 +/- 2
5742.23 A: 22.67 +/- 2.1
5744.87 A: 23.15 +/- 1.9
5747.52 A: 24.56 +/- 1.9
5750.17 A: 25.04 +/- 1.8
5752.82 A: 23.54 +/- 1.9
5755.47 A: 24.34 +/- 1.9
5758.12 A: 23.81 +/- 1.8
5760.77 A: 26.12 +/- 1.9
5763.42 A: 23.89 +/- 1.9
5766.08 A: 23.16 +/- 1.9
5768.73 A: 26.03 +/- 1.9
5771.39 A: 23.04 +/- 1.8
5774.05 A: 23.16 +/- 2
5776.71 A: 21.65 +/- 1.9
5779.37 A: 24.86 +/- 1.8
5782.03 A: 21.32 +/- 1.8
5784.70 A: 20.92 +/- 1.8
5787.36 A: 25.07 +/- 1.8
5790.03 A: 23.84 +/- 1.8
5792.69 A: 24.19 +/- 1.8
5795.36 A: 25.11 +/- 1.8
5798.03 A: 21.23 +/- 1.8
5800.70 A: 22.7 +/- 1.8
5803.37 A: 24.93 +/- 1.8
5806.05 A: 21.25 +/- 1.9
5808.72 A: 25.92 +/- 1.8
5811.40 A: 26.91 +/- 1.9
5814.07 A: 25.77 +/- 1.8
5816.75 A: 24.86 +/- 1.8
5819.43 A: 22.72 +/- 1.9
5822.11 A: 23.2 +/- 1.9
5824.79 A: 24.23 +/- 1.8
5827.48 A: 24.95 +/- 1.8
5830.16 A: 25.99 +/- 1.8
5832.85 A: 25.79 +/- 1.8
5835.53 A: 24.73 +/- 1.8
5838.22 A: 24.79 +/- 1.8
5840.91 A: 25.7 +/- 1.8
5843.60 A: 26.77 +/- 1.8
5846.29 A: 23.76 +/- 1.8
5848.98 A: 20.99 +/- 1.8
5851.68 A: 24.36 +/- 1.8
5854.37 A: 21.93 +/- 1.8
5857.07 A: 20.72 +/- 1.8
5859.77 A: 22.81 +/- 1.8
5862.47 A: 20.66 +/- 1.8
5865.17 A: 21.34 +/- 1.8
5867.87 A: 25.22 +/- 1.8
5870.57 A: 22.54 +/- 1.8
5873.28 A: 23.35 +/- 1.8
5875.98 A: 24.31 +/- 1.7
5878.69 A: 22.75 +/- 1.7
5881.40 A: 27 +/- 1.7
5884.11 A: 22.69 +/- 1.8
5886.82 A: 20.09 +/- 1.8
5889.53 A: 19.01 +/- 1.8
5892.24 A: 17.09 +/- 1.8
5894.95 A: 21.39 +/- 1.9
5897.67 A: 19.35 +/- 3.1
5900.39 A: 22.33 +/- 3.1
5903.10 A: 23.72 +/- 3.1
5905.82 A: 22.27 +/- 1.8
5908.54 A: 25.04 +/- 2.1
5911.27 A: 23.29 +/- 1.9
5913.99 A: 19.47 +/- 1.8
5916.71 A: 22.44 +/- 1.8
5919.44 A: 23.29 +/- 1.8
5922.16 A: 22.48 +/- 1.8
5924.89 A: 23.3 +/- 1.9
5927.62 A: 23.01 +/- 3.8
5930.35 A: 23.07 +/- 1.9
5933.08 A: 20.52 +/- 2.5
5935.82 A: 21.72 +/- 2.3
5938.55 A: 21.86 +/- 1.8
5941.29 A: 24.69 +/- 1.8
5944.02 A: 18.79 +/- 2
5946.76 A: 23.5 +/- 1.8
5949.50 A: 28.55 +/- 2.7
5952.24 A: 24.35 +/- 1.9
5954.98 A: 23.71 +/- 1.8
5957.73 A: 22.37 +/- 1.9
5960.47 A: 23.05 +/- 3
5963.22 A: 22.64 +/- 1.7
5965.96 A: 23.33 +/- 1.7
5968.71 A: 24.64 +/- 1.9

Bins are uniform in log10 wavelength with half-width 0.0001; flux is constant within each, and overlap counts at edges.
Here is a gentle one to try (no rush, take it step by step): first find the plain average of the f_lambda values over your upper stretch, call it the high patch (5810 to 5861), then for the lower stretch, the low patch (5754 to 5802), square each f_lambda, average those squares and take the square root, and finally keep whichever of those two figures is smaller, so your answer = 23.6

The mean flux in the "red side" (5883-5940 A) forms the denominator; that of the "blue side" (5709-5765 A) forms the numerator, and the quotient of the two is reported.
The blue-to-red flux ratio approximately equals 1.10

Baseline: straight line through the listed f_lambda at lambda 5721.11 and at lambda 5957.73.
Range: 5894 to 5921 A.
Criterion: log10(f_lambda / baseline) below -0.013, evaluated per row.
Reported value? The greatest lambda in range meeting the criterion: 5913.99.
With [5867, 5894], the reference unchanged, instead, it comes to 5892.24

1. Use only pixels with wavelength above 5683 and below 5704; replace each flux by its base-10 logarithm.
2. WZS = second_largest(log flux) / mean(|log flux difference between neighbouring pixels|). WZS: 49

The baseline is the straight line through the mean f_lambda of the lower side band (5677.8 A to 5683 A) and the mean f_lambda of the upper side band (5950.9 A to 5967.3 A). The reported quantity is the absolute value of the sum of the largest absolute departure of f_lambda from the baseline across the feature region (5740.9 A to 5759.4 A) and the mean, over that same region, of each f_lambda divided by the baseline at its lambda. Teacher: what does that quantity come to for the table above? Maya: 2.8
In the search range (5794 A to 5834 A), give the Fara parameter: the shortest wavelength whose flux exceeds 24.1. 5795.36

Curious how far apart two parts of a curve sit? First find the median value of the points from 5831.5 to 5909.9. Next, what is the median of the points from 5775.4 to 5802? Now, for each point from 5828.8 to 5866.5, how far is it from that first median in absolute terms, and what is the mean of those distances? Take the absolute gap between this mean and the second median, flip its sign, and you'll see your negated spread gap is -21.3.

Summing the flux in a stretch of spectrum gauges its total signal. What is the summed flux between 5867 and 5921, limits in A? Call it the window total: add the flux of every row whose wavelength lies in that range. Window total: 447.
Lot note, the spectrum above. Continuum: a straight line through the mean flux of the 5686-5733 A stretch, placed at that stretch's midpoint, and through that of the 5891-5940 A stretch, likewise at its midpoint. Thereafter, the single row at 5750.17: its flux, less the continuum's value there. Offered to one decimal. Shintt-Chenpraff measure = 1.8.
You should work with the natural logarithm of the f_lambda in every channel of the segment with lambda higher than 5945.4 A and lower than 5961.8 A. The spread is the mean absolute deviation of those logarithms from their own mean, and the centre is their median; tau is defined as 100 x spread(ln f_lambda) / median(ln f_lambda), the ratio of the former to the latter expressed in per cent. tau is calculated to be 1.8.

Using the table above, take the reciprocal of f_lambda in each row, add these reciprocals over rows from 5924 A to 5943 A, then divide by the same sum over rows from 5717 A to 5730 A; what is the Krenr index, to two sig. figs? 1.5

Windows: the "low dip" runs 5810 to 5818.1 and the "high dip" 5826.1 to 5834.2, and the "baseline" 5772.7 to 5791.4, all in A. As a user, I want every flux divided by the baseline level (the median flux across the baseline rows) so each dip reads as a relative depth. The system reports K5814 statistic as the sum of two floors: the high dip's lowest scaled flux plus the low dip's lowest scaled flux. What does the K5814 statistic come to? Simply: 2.15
